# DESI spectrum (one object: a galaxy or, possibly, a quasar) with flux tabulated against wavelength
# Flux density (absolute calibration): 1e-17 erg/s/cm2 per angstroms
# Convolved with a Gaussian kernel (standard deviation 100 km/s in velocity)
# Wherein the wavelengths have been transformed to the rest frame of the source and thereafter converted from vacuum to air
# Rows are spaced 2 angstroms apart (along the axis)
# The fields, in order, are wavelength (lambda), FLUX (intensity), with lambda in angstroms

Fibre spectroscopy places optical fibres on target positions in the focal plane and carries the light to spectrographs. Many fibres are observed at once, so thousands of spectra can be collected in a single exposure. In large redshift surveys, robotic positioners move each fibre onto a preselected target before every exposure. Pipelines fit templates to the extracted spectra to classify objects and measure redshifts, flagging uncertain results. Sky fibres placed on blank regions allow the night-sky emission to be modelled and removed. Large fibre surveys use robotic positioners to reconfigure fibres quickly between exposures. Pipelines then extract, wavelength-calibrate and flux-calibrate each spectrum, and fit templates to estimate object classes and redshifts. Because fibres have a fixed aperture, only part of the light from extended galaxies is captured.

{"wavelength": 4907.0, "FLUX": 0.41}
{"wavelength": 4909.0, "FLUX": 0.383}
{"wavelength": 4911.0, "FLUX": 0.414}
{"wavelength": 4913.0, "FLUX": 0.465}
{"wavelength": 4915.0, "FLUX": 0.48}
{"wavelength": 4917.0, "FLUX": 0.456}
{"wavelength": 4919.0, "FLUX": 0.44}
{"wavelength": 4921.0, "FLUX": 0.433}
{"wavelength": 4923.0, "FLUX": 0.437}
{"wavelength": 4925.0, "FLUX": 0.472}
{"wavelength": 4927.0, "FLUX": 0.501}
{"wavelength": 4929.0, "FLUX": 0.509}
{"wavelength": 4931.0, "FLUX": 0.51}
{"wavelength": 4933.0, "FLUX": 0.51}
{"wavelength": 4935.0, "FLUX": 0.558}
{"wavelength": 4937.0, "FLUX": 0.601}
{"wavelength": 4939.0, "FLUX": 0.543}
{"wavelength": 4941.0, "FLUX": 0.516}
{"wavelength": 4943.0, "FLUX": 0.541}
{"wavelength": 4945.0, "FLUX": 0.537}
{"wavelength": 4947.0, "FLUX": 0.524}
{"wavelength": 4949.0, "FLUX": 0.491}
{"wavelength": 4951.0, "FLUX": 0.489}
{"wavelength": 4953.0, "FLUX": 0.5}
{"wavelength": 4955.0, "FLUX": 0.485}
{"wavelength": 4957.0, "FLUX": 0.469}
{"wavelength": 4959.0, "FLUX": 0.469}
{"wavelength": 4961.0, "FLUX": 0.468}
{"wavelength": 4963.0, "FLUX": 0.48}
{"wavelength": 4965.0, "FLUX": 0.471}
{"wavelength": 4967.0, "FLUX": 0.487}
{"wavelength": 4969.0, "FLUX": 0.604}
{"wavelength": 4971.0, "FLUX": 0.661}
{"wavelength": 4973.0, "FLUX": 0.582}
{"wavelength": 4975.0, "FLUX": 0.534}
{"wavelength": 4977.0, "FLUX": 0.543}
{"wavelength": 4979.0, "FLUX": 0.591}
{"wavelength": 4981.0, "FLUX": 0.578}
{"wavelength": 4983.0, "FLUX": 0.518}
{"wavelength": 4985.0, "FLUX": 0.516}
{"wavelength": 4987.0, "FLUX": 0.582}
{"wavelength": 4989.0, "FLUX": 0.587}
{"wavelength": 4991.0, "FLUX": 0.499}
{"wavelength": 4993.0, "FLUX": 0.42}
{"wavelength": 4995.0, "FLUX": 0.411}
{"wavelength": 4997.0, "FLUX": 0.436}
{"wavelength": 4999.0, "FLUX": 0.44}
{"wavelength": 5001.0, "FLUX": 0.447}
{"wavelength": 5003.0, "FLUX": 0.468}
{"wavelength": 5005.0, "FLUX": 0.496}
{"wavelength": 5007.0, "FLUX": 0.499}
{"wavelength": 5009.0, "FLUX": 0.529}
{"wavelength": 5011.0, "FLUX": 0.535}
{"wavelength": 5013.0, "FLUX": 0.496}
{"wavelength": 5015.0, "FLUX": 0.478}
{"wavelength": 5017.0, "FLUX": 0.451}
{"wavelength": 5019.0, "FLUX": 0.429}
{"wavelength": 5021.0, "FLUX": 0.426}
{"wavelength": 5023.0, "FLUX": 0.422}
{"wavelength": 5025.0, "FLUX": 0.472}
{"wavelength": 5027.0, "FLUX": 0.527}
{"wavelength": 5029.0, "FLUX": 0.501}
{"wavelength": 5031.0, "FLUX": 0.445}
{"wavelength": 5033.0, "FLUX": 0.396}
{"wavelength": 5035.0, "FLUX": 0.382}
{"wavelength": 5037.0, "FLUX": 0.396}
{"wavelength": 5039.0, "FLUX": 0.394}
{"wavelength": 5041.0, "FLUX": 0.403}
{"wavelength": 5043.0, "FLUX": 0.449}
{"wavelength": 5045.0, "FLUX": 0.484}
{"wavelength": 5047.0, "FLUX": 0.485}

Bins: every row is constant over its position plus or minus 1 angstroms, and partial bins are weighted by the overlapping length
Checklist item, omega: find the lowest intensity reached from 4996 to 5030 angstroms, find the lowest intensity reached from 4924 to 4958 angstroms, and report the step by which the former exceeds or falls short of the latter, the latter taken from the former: -0.05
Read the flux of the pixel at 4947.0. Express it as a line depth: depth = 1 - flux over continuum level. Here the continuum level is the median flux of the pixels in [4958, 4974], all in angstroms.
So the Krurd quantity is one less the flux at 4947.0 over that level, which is -0.084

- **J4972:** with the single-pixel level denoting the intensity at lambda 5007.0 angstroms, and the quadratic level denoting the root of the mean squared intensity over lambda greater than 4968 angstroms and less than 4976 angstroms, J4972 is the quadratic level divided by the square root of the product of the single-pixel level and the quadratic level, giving 1.09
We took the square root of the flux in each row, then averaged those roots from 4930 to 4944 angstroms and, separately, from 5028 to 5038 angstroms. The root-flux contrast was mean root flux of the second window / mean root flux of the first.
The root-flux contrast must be 0.89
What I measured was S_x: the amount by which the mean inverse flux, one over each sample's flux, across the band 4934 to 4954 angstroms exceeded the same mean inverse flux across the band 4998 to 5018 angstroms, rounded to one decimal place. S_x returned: -0.2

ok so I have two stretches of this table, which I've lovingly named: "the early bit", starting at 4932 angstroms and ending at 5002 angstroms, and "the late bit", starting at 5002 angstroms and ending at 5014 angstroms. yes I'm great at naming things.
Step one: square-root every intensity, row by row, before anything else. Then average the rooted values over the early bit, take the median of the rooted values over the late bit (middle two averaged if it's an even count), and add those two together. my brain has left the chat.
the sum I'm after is 1.42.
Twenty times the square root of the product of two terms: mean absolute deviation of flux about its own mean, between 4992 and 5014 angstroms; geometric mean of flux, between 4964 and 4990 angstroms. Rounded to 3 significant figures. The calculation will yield 2.86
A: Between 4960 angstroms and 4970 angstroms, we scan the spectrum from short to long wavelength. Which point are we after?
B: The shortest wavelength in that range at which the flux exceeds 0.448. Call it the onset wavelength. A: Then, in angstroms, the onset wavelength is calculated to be 4961.0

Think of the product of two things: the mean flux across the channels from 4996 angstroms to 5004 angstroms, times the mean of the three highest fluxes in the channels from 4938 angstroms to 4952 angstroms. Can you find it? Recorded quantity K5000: 0.242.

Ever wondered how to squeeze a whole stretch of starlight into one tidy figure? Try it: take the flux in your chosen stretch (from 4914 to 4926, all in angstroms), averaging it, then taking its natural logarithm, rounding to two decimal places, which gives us -0.79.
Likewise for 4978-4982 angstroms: -0.54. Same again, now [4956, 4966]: -0.75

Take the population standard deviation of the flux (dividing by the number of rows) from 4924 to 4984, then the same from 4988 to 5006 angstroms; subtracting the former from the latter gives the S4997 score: 0.0037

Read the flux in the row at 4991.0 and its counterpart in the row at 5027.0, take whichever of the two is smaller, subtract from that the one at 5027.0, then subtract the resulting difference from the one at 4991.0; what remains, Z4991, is 0.527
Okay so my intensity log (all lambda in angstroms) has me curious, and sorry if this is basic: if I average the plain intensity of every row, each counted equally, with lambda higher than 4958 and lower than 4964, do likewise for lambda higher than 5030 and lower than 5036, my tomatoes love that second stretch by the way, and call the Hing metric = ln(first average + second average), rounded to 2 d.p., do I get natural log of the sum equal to -0.13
